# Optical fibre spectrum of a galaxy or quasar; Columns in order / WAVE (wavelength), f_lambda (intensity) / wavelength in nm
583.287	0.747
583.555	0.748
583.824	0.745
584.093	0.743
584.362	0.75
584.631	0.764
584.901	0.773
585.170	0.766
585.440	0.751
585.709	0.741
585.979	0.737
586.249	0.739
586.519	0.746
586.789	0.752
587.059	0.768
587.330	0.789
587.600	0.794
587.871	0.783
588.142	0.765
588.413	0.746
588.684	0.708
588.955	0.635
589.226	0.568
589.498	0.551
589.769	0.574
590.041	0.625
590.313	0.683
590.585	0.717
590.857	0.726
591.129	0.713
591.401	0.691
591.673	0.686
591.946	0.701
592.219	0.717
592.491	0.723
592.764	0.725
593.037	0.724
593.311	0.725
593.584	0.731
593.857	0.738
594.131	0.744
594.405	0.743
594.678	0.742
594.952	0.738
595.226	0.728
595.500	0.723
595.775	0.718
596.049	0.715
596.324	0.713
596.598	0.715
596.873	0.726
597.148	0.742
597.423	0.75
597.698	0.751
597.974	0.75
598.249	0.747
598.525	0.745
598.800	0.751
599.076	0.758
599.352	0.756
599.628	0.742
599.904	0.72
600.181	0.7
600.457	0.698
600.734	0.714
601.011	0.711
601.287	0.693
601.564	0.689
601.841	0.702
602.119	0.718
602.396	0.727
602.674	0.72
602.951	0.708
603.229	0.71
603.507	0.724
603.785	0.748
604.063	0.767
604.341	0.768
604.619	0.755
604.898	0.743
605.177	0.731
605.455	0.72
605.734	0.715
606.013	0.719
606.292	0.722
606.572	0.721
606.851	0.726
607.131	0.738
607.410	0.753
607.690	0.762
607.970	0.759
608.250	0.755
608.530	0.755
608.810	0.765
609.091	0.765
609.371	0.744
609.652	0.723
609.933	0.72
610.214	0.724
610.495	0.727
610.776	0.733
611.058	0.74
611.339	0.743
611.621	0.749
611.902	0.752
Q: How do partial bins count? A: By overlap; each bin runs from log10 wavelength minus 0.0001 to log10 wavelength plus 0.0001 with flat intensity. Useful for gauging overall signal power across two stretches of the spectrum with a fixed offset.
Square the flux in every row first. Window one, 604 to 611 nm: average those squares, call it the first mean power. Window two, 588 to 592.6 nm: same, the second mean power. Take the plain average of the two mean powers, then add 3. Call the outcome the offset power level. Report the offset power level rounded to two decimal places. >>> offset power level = 3.51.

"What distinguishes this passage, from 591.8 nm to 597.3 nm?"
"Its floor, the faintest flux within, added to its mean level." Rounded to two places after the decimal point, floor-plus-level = 1.43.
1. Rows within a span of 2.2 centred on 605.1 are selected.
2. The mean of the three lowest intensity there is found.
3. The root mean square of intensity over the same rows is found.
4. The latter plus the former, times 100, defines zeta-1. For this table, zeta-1 145.8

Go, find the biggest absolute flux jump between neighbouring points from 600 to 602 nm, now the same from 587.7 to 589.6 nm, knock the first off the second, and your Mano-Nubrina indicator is 0.055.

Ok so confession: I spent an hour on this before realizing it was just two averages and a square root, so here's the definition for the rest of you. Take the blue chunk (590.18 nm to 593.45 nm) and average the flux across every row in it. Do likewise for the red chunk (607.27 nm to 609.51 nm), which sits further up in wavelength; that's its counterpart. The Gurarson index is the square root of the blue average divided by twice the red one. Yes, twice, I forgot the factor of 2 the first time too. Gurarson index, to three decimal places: 0.685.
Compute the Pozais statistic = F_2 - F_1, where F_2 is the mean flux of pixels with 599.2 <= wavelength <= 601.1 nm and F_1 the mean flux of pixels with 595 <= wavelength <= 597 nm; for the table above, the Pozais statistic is 0.000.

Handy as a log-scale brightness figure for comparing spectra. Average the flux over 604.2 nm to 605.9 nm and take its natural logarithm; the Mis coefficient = -0.303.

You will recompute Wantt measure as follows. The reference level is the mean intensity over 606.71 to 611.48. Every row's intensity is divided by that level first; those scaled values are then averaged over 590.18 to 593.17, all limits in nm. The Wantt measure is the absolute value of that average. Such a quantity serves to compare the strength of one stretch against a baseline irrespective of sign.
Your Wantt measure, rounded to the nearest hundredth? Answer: 0.96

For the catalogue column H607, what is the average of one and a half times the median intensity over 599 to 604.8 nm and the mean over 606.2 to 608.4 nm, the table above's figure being 0.911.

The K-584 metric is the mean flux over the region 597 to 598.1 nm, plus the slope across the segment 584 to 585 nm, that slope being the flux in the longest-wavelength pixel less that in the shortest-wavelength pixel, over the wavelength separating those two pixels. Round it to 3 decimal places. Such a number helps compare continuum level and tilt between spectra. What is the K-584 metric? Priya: 0.785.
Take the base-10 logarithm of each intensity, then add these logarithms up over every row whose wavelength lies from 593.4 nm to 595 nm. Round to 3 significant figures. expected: -0.787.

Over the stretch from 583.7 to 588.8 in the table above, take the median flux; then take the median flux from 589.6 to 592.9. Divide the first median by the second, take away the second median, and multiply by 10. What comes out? 3.6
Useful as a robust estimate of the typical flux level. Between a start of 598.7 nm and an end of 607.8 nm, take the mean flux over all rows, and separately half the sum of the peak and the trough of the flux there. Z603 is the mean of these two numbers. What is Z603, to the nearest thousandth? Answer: 0.728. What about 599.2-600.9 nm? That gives 0.724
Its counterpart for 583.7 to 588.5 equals 0.762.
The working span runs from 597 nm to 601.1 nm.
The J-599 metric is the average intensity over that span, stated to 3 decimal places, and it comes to 0.736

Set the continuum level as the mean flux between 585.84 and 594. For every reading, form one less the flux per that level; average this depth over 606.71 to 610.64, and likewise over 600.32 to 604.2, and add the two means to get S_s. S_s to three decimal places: -0.059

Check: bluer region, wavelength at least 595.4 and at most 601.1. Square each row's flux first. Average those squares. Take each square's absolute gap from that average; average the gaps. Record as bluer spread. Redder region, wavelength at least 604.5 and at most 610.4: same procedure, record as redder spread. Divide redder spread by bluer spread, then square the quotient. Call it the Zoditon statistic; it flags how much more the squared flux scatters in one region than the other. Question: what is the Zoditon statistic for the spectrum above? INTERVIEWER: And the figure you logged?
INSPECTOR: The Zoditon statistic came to 0.85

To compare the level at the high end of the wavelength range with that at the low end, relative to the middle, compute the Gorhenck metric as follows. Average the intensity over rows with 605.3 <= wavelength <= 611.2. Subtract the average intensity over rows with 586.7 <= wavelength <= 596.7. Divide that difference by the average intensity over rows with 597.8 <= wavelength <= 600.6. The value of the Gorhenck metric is 0.035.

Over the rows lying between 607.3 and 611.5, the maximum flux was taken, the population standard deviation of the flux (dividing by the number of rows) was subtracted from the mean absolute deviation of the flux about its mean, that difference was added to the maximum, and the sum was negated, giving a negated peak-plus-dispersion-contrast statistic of -0.763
